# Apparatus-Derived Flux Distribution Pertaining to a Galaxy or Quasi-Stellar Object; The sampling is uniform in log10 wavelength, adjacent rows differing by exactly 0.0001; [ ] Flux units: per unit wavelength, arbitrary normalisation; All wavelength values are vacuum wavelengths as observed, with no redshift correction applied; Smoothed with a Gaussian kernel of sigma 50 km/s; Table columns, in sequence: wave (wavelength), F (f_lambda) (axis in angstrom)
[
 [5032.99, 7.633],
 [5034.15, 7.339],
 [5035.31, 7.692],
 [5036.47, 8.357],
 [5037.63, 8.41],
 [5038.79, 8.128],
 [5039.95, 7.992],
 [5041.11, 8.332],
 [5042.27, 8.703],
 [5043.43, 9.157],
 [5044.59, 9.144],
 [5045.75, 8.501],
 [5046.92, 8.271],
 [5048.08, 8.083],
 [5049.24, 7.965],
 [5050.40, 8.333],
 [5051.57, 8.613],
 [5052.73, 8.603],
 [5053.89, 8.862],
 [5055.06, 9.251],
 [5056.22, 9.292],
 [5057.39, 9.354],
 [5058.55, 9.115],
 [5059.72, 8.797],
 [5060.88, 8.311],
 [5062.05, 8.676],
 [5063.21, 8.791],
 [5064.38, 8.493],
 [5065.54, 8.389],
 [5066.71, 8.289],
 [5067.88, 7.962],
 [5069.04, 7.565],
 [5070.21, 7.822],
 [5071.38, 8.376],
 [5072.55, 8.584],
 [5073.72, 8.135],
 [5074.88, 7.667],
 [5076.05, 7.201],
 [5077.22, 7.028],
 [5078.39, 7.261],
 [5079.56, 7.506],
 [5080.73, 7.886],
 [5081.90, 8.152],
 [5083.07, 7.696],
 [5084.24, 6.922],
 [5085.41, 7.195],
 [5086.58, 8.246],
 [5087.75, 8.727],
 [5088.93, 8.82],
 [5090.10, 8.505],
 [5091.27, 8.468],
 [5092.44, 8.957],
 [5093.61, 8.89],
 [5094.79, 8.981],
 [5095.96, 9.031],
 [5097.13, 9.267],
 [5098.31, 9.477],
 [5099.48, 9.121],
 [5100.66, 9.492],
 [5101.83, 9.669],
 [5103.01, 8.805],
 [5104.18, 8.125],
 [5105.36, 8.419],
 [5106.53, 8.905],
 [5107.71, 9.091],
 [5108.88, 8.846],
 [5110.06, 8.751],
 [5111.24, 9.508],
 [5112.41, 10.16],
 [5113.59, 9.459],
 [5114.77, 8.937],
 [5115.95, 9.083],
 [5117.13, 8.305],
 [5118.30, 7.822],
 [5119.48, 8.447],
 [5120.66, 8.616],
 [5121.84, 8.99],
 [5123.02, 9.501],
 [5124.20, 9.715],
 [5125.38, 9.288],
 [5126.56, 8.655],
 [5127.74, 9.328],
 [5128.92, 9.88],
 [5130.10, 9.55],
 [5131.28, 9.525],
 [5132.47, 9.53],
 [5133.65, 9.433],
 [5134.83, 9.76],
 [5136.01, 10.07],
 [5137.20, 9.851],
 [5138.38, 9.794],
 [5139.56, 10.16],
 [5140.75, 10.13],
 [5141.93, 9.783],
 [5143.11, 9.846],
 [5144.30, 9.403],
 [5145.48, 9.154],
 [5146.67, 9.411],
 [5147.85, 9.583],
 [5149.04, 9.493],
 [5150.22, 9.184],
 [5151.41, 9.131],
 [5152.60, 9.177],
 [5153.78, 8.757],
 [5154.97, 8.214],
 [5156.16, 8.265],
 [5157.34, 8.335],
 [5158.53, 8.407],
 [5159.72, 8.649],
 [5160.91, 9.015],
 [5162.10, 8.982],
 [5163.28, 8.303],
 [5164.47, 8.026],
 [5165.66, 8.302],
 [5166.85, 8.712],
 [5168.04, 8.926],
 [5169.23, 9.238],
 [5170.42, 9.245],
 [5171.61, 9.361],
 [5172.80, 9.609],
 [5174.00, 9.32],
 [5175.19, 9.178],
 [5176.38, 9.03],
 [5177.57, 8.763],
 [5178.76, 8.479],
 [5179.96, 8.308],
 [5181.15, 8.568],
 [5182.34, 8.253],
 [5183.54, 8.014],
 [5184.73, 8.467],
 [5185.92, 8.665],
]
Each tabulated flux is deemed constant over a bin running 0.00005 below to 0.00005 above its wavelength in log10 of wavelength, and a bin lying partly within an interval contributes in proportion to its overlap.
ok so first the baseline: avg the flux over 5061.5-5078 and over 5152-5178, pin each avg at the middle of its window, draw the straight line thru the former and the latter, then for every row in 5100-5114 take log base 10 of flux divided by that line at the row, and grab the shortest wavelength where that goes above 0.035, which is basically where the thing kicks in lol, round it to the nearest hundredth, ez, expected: 5100.66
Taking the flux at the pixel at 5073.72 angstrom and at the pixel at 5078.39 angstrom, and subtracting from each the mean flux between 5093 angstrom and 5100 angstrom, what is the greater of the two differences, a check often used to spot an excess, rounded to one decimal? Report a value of -1.0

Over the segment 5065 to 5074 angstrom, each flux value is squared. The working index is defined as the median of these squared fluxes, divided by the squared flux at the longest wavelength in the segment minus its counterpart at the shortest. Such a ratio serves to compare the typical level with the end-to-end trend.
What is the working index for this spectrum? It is -16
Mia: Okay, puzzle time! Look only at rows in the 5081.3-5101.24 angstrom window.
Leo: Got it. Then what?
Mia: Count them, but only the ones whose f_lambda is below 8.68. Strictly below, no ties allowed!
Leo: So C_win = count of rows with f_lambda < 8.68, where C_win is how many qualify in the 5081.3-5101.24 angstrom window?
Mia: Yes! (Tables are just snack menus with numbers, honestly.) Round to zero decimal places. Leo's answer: 7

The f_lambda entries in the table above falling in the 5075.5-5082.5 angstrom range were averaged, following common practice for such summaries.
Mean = 7.5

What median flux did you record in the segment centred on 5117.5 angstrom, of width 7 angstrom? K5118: 8.5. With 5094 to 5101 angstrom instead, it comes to 9.2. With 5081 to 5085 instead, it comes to 7.7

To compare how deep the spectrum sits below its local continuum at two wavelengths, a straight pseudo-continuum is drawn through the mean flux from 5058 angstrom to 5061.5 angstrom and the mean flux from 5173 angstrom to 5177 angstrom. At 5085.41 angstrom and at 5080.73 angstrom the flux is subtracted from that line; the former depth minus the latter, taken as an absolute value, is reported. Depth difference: 0.71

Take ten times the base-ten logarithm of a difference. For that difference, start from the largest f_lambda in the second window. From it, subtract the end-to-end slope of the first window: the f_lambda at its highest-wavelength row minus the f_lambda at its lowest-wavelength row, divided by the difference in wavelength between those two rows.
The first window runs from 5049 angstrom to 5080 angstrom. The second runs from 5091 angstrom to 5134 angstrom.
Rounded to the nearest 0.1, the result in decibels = 10.1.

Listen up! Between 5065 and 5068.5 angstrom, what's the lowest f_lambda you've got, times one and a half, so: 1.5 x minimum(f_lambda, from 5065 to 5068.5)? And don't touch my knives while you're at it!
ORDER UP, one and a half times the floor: 11.9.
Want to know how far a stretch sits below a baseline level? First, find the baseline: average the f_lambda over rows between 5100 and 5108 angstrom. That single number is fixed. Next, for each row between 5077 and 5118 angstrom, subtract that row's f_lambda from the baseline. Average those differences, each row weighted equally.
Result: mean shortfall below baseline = 0.3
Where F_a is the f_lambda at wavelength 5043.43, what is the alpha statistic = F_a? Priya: 9.157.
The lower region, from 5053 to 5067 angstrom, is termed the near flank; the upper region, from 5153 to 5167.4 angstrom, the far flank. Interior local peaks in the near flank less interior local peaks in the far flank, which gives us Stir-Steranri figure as 1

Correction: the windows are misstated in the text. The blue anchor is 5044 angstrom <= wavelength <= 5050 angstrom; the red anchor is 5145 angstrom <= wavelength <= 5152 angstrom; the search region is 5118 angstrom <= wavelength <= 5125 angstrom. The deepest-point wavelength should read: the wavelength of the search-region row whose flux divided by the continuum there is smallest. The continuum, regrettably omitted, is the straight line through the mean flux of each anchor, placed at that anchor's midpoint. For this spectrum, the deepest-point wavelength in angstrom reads 5118.30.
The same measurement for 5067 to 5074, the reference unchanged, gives 5069.04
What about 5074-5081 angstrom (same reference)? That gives 5077.22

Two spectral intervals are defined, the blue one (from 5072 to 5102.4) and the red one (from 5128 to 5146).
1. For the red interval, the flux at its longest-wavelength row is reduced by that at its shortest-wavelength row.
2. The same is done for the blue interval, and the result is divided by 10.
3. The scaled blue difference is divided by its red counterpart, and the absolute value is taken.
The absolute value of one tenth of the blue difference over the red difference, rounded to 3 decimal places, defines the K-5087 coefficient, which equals 0.149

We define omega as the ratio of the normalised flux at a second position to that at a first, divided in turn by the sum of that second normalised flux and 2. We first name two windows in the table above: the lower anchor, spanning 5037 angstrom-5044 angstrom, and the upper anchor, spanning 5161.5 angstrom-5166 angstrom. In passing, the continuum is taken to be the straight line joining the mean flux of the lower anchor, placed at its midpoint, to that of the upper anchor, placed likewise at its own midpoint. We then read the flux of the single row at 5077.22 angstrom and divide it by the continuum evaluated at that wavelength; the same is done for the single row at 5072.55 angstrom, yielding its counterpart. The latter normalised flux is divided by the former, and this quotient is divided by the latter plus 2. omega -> 0.40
